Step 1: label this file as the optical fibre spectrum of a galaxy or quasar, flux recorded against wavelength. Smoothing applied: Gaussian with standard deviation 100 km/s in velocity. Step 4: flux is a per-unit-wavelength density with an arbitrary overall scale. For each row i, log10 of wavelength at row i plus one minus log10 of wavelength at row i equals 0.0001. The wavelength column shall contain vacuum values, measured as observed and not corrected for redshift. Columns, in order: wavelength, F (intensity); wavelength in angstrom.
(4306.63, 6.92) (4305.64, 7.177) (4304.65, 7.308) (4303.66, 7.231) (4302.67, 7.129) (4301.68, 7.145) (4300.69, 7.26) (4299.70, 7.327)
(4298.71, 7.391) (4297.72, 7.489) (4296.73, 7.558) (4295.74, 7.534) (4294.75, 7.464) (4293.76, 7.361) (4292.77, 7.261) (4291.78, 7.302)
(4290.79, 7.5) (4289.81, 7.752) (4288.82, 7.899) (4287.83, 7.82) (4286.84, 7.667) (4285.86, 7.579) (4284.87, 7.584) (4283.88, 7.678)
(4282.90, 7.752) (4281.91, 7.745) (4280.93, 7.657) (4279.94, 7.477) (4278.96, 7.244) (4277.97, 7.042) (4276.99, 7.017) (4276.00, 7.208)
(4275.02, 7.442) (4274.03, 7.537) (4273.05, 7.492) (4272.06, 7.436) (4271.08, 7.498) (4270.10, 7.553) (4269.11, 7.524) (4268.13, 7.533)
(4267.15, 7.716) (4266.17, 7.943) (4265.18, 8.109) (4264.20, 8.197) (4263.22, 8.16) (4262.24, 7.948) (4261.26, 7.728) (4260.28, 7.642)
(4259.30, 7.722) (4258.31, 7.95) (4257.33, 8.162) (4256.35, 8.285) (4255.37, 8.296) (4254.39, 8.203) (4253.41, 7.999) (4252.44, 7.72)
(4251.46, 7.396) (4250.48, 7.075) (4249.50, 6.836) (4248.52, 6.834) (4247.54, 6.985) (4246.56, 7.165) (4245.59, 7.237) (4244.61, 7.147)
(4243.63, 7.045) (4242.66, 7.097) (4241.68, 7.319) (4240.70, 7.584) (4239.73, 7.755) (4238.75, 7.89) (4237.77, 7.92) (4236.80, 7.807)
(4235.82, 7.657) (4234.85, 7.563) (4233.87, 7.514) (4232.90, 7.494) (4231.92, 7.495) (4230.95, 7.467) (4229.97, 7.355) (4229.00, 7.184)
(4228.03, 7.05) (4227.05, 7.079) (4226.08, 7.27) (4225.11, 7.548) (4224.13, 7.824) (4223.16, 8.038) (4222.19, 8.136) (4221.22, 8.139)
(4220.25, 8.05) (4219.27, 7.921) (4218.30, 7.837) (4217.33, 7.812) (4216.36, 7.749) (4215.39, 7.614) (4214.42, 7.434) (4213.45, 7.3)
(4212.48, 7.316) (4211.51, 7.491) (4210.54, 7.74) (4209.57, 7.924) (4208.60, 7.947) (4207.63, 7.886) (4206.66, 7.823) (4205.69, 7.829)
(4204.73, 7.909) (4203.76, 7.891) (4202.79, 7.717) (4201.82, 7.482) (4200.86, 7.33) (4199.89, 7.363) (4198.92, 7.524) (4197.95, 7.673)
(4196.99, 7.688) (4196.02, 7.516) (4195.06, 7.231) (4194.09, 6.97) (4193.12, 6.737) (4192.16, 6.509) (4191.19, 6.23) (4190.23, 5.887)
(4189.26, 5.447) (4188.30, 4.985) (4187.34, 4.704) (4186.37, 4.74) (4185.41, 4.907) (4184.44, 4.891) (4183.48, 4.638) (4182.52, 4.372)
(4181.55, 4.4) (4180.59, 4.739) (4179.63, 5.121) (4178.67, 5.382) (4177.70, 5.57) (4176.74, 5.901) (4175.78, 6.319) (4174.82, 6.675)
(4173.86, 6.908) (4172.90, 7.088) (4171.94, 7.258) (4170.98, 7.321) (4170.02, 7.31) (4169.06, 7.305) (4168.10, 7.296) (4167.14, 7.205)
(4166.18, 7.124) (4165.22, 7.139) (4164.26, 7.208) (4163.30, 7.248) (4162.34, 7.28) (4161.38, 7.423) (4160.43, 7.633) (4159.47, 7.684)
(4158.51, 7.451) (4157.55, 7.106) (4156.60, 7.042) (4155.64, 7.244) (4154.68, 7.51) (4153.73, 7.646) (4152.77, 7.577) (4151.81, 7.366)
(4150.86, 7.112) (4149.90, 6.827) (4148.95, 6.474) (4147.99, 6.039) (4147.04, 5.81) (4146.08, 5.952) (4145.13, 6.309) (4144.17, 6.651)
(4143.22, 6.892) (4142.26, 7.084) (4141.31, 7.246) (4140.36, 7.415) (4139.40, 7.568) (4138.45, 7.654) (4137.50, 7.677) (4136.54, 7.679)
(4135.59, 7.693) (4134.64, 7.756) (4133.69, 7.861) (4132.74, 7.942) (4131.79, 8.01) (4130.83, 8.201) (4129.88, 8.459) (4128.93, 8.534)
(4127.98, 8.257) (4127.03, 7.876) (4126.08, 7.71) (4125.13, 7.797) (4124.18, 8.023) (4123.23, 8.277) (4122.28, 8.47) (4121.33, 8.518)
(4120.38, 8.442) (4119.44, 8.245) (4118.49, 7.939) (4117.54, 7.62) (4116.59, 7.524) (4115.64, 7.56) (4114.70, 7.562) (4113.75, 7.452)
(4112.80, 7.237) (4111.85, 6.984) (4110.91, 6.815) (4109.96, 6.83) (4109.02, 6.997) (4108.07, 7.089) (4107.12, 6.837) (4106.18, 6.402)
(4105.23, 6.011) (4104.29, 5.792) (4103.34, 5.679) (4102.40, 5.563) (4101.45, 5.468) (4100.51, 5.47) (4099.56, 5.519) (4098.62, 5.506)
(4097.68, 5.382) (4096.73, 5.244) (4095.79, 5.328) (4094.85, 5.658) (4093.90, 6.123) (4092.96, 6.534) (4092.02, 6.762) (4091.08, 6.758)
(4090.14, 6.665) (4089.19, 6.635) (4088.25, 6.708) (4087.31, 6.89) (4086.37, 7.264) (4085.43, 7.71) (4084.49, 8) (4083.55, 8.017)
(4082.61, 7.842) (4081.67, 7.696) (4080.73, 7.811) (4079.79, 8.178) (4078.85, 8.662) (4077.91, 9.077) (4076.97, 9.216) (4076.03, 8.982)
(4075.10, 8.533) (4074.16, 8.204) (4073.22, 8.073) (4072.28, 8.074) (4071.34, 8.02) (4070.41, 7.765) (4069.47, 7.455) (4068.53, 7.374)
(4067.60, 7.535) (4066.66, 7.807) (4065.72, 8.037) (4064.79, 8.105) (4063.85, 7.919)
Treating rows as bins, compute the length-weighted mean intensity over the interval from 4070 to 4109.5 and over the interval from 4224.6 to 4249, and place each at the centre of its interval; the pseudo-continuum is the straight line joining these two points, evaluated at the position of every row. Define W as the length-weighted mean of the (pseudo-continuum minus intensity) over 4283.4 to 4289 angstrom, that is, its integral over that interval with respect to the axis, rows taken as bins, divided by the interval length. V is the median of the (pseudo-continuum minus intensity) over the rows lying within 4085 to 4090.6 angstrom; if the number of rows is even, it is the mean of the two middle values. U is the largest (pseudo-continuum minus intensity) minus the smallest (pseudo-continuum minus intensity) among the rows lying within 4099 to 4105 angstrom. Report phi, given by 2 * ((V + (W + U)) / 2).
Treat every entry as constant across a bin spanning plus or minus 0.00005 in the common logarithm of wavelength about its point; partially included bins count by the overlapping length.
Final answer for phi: 0.3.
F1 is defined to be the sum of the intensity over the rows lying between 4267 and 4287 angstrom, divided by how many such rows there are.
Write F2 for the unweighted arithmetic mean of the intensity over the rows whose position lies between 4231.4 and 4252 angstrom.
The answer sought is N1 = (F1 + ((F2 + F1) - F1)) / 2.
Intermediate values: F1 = 7.49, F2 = 7.37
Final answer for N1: 7.4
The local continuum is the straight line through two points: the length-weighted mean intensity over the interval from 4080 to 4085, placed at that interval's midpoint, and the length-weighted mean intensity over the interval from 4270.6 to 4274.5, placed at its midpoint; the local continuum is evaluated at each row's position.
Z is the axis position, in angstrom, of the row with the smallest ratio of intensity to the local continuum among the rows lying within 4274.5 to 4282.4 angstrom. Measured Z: 4276.99 angstrom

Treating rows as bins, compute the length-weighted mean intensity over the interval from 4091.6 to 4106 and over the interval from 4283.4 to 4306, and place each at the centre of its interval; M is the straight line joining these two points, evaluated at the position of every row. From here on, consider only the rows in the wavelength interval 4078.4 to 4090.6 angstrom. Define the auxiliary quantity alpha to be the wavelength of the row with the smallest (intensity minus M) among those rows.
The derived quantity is 4089.19 angstrom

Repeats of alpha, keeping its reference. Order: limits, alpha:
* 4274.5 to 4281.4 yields 4276.99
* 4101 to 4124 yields 4101.45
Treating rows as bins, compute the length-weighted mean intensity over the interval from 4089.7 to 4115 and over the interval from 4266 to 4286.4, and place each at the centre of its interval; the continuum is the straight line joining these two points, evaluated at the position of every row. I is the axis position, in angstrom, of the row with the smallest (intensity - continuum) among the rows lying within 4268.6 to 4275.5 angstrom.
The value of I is 4275.02 angstrom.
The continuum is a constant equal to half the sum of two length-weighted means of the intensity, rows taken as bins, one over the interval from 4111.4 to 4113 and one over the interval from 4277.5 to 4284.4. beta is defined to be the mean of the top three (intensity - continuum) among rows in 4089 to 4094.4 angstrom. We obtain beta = -0.6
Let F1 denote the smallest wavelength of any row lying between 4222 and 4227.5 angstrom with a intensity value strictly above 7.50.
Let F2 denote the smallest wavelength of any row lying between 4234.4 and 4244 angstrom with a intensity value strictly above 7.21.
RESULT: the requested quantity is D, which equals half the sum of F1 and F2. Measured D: 4228.5 angstrom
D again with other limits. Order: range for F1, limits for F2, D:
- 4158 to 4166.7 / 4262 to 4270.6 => 4210.9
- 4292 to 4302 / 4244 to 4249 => 4270.7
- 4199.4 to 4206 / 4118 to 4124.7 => 4160.6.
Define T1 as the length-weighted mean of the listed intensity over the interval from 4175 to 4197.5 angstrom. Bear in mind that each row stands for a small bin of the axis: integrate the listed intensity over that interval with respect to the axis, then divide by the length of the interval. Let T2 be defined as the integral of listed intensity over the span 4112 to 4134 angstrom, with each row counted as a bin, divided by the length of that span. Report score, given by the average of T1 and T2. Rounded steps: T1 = 5.7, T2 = 8.0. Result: 6.8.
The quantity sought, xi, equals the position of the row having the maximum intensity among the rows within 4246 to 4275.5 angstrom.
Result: 4255.37 angstrom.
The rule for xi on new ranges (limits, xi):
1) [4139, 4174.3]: 4159.47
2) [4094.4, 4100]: 4094.85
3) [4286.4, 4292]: 4288.82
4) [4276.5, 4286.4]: 4282.90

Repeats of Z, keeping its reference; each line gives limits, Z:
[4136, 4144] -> 4143.22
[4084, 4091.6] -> 4089.19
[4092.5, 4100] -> 4096.73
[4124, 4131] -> 4126.08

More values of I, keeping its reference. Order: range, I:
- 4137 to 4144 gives 4143.22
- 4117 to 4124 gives 4117.54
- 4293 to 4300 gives 4299.70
